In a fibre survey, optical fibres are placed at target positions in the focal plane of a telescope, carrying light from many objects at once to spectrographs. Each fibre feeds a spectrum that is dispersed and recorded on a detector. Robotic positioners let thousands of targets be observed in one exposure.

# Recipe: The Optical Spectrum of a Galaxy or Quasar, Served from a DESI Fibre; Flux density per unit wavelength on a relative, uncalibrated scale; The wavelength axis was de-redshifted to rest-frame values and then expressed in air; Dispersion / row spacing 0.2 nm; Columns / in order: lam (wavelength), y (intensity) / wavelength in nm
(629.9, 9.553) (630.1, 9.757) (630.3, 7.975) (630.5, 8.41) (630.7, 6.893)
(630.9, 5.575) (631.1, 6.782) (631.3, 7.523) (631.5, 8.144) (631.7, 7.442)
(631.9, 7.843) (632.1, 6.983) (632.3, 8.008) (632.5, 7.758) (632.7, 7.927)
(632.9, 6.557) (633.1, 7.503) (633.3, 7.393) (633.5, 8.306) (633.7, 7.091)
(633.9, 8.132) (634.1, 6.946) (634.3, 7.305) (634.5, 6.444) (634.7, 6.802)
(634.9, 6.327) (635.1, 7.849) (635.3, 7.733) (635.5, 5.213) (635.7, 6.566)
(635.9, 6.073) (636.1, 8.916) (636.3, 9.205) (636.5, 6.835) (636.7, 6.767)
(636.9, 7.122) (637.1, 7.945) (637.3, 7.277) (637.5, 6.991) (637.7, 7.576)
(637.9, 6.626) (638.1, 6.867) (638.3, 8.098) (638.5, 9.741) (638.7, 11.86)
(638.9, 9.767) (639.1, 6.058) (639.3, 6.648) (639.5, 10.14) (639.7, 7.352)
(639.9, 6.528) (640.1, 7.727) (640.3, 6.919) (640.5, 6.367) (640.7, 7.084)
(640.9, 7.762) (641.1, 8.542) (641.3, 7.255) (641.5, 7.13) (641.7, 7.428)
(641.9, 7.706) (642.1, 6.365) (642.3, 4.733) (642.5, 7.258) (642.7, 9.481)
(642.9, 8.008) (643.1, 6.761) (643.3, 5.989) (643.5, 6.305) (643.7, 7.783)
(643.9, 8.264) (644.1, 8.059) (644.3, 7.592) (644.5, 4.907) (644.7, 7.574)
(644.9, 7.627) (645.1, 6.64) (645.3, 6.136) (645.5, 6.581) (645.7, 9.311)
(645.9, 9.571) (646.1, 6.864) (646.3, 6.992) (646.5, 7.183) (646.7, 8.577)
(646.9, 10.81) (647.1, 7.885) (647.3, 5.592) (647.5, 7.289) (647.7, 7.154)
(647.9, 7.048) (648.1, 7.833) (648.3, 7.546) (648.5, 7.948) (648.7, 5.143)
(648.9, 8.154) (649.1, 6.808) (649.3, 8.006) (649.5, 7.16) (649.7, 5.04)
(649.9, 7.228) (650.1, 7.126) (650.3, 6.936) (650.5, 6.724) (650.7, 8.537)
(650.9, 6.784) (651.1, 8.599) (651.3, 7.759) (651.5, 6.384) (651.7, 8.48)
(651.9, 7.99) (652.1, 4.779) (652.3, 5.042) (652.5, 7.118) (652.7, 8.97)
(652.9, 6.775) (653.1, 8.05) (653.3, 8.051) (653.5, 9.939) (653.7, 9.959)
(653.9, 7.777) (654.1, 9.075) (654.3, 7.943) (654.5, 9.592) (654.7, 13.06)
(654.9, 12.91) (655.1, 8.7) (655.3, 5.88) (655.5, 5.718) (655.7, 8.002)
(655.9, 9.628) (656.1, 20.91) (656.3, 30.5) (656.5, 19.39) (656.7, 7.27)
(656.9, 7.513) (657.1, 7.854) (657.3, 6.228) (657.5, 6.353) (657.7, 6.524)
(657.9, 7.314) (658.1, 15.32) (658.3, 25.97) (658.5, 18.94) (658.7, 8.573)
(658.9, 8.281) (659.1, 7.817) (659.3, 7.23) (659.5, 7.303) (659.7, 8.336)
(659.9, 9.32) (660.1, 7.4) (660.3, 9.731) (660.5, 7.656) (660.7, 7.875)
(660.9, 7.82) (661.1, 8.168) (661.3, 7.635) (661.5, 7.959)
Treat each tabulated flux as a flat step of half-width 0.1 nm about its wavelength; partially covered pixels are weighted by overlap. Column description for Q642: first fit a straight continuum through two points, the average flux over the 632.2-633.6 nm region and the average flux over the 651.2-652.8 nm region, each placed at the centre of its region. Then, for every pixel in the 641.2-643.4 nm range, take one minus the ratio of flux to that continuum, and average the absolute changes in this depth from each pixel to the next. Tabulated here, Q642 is 0.162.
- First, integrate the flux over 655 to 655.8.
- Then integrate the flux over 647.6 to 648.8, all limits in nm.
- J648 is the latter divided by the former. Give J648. 1.5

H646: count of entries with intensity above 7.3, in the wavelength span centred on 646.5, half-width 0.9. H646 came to 5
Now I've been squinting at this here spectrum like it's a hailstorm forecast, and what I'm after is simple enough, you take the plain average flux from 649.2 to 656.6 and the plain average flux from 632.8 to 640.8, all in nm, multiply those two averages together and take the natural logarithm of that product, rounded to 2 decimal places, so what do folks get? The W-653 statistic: 4.23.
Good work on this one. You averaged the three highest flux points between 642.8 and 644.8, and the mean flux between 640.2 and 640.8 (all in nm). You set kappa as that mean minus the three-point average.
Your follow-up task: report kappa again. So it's -1.3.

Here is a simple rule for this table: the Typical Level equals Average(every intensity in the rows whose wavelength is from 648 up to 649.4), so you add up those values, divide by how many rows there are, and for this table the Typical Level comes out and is 7.35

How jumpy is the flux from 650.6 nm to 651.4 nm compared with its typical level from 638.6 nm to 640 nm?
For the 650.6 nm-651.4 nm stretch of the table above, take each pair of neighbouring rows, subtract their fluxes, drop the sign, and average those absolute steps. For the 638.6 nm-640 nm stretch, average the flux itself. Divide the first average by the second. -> 0.18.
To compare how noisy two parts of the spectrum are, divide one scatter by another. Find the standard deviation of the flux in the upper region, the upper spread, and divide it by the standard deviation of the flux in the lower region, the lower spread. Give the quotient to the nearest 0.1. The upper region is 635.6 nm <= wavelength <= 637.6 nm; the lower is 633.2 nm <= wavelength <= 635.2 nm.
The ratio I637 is 1.5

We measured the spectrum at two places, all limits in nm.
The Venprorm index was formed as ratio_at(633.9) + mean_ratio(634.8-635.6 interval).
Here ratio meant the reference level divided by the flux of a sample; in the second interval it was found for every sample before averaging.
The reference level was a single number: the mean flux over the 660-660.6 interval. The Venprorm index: 2.27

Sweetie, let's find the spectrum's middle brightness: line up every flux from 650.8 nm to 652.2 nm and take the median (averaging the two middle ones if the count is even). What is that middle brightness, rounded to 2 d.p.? 7.76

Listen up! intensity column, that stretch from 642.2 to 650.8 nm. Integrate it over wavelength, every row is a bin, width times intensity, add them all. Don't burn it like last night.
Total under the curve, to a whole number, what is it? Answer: 63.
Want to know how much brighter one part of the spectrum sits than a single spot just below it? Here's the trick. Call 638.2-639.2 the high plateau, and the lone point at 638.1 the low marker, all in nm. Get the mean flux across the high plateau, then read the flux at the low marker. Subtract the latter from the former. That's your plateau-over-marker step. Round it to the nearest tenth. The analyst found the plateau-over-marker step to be 2.2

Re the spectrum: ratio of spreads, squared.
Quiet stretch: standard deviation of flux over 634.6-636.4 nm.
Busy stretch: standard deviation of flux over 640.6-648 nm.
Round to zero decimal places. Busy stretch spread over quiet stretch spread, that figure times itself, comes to 1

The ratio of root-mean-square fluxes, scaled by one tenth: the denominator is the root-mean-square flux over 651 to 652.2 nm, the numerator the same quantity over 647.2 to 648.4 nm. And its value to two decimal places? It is 0.10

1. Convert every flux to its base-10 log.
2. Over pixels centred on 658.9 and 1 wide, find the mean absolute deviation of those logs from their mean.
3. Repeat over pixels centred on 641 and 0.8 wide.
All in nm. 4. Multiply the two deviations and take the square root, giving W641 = 0.058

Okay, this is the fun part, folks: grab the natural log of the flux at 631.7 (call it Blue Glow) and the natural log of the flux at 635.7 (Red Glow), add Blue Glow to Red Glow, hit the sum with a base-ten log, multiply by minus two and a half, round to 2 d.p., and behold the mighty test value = -1.47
